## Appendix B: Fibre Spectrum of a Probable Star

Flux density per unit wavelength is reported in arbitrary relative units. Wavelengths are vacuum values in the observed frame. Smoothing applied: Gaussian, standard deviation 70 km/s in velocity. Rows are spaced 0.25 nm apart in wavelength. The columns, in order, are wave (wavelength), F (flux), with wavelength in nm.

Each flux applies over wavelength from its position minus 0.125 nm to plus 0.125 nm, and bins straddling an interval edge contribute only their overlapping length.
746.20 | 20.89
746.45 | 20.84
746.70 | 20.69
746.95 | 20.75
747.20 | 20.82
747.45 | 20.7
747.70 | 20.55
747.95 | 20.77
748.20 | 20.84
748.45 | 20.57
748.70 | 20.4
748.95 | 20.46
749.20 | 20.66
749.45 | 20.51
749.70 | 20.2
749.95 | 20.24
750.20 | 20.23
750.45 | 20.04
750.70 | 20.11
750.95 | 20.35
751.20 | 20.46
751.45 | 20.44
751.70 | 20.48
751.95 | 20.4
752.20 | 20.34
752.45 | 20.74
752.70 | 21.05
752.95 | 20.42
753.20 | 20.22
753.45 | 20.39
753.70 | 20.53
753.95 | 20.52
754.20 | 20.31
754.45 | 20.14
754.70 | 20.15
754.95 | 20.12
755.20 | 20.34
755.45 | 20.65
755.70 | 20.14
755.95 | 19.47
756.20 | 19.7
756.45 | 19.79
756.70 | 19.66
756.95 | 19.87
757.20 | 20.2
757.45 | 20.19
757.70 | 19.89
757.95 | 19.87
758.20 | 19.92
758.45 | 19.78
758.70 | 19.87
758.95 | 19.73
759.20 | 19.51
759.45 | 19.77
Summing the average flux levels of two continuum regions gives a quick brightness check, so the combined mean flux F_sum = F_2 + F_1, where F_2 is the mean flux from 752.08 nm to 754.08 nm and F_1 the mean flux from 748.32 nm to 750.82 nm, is 40.9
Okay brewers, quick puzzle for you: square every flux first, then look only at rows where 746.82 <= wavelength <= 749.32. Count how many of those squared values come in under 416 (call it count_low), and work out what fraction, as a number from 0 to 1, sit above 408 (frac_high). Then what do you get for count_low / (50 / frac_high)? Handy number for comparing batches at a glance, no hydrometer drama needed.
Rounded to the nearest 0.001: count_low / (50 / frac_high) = 0.000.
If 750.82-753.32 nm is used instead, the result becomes 0.060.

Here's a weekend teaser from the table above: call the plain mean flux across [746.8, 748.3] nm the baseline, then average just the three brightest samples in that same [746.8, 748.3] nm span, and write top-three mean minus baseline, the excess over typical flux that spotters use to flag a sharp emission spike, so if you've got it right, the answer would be 0.07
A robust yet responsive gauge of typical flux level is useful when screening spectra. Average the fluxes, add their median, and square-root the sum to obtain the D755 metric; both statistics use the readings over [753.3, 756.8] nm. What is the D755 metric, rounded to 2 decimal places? 6.35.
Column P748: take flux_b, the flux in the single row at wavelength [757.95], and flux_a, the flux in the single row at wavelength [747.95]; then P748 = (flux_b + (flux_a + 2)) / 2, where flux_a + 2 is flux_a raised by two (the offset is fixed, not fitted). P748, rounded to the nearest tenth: 21.3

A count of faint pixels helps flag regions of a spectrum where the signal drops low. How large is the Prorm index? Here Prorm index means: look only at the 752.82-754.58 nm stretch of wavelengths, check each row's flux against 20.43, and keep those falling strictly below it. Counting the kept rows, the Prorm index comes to 5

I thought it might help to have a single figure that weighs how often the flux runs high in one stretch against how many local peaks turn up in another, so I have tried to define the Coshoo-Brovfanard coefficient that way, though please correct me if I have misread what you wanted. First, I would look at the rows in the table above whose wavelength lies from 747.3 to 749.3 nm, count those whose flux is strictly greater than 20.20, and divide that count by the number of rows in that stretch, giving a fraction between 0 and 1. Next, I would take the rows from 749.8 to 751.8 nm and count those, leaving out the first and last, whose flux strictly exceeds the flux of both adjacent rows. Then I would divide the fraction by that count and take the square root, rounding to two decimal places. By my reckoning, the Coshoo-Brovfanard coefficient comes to 1.00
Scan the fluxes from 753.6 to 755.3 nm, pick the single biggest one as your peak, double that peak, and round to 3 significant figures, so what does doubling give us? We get 41.1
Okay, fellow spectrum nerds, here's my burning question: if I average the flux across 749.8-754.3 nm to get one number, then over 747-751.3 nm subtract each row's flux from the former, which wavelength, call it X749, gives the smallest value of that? 748.20 nm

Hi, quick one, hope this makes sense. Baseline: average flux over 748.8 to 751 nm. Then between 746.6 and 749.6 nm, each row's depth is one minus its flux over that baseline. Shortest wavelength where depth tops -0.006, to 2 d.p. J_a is 748.70 nm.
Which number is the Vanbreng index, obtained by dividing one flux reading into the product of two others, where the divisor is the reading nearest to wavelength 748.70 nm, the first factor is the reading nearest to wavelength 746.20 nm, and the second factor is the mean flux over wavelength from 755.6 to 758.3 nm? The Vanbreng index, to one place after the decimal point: 20.4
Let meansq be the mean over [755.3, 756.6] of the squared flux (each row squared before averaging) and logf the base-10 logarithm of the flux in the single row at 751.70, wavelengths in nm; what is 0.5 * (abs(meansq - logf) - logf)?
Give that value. 198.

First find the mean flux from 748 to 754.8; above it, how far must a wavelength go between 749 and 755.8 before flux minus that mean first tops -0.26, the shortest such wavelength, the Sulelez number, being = 749.20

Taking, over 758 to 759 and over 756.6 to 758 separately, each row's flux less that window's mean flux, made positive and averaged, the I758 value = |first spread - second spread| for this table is 0.10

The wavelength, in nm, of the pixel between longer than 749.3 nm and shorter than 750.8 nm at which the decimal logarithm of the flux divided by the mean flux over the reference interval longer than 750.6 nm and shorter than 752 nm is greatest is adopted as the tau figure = 749.45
